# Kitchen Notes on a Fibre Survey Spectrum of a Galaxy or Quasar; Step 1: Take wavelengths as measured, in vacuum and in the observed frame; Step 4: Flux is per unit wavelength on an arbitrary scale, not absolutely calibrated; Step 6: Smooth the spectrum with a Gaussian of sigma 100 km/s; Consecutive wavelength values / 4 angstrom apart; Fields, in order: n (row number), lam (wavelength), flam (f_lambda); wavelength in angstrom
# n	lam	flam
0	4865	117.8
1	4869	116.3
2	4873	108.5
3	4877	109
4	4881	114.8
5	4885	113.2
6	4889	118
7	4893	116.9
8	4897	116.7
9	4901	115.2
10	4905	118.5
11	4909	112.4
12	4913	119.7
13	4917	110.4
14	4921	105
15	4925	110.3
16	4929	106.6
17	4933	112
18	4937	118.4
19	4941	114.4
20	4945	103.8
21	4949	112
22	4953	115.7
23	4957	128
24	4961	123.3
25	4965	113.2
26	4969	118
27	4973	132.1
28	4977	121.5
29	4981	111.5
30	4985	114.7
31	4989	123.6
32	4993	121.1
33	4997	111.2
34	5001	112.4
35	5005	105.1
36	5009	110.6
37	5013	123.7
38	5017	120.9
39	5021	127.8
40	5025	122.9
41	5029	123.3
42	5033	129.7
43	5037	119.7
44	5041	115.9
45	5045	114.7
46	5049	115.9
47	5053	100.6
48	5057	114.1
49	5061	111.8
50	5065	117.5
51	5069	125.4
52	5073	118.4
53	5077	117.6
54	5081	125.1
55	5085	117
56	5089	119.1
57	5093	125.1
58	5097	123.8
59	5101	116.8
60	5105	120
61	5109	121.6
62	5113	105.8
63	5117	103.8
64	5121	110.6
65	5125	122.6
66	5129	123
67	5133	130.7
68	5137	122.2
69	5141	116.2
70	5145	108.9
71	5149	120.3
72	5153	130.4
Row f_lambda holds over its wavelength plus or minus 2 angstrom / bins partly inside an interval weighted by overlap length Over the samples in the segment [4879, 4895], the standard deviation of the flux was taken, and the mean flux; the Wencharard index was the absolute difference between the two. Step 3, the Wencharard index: 114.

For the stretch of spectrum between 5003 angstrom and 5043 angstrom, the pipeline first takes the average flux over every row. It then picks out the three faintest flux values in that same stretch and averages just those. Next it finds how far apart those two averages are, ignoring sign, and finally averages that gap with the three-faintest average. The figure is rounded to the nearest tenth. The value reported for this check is 60.0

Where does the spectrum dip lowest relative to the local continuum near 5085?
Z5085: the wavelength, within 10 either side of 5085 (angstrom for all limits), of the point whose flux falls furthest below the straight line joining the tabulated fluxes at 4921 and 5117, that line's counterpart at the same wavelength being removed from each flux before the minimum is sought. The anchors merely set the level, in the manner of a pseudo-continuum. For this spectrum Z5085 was 5085 angstrom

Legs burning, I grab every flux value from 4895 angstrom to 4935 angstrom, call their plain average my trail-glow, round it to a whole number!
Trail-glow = 113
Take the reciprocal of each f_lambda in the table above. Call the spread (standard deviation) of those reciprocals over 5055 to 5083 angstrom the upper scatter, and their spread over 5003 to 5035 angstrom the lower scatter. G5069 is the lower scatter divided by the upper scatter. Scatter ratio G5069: 1.7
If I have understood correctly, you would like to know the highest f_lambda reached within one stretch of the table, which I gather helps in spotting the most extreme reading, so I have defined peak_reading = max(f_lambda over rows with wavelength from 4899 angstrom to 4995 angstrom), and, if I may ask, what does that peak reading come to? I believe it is 132.1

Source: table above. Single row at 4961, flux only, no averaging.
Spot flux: 123.3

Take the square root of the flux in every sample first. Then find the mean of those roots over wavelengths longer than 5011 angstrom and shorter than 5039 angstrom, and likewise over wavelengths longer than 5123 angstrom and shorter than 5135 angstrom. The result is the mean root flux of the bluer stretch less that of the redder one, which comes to -0.06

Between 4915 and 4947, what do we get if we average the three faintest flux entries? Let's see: 105.1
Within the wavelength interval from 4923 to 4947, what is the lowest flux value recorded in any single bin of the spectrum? 103.8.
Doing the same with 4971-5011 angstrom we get 105.1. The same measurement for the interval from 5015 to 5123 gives 100.6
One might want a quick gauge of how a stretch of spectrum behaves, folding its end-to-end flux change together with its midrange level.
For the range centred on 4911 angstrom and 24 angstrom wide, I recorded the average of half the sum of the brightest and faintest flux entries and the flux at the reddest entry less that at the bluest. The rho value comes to 51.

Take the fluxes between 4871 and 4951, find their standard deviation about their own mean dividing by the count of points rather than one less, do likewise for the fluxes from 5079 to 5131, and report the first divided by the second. 0.66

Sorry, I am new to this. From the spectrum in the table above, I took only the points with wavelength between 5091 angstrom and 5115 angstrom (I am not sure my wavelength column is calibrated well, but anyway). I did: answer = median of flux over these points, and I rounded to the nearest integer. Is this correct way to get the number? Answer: 121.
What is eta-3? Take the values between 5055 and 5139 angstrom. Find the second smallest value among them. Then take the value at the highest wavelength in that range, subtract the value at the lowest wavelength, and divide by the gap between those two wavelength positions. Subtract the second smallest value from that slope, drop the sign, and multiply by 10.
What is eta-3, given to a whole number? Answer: 1057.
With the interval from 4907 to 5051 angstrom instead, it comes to 1050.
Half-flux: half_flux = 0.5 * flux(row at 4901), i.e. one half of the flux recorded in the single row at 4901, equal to 58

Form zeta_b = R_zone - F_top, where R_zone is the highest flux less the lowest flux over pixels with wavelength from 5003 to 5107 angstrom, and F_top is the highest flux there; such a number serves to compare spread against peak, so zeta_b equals -101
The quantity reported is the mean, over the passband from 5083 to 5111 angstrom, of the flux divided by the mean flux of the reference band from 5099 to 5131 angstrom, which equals 1.04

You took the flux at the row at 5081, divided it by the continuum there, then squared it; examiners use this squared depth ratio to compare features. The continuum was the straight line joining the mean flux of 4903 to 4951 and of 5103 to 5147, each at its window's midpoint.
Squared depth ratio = 1.17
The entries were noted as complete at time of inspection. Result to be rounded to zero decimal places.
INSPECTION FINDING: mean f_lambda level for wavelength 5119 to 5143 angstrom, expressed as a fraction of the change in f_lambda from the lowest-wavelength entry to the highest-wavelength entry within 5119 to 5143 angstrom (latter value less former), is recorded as 22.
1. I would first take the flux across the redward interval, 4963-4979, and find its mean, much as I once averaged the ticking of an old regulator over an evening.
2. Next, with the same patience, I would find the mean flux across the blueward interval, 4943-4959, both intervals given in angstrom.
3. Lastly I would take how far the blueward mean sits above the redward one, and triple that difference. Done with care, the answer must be -19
